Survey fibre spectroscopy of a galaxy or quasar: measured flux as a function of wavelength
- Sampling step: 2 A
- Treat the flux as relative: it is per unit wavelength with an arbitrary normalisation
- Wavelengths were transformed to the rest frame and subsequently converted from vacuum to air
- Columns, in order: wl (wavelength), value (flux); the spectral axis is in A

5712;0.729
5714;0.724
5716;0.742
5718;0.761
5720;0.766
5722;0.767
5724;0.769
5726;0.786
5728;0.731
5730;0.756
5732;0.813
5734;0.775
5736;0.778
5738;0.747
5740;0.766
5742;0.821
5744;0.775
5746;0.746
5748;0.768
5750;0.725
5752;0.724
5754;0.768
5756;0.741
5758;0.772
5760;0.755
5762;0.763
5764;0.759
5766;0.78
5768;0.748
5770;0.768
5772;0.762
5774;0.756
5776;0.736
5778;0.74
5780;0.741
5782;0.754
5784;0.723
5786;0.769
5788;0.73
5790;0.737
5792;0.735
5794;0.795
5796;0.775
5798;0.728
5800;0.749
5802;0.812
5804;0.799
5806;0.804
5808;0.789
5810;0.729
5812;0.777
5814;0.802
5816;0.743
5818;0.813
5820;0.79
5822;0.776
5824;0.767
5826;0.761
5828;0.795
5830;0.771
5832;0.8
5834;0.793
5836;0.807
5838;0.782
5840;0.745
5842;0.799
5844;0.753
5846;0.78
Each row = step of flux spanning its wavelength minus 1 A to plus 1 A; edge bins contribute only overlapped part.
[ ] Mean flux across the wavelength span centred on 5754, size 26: 0.761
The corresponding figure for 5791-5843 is 0.778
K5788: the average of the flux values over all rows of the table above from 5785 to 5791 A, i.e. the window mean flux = 0.745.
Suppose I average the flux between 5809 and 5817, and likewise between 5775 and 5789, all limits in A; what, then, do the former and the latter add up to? 1.50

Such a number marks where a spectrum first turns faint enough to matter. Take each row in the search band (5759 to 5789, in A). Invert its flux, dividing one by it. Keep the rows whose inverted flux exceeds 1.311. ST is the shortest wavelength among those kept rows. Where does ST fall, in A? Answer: 5760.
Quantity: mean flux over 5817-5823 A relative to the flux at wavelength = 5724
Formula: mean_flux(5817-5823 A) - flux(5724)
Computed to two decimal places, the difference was 0.02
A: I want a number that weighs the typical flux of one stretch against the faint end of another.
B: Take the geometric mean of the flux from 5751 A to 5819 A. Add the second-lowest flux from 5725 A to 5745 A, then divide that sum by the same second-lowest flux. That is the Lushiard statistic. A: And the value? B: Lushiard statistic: 2.02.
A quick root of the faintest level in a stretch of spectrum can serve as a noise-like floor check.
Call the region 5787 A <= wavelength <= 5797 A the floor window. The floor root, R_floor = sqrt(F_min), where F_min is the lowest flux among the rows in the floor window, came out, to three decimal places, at 0.854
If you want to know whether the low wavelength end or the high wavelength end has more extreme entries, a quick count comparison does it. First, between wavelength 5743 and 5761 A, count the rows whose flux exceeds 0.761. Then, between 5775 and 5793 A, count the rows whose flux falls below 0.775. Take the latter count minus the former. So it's 5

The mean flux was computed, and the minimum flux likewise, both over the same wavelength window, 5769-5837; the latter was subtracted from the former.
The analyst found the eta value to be 0.045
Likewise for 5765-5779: 0.020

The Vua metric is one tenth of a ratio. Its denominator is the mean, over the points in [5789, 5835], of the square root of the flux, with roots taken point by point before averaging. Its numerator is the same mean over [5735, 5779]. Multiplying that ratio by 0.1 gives 0.099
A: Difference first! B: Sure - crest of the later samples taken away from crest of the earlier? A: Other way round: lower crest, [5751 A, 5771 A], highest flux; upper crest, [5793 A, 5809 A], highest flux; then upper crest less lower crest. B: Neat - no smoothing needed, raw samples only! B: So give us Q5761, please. 0.03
